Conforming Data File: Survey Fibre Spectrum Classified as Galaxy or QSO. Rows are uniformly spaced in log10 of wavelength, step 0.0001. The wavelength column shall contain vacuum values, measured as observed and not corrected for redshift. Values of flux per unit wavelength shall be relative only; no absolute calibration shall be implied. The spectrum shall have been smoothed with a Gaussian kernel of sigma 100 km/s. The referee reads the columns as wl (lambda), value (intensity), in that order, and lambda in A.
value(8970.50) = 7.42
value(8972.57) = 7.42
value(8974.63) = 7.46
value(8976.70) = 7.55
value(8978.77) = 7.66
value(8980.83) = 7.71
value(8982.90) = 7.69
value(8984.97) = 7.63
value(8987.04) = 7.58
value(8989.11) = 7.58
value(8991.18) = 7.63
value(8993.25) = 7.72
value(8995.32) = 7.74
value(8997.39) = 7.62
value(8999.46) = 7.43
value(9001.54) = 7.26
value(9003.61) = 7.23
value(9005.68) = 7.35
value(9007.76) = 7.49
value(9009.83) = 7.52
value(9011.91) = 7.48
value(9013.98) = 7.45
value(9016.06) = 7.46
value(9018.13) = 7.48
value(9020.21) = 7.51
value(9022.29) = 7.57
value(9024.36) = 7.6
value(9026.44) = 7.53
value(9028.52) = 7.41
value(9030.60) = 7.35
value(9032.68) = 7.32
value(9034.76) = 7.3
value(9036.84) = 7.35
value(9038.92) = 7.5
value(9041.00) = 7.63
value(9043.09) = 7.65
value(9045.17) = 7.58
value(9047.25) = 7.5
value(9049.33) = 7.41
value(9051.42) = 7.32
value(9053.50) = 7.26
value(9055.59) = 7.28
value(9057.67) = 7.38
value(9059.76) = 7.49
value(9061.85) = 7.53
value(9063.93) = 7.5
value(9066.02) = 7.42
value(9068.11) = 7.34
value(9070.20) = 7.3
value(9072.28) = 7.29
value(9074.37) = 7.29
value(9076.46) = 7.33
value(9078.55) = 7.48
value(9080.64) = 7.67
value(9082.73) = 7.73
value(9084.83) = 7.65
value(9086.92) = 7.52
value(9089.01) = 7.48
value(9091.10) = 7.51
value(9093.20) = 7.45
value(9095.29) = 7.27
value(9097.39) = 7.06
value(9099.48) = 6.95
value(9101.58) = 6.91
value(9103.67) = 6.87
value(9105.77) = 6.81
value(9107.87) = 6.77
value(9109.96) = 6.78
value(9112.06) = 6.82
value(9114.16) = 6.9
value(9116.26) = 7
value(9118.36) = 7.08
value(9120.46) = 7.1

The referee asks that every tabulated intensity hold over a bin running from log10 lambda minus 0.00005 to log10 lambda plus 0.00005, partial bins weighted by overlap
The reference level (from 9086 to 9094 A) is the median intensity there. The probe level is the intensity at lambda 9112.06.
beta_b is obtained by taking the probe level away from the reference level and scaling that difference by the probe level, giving 0.10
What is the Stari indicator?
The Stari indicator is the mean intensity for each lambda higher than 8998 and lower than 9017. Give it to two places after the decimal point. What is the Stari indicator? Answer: 7.41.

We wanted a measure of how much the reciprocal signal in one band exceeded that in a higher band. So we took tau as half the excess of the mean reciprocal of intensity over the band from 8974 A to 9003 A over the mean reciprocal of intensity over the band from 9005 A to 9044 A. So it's -0.0010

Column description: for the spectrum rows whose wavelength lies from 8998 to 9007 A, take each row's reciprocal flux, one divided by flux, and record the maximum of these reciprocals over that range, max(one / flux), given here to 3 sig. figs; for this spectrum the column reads 0.138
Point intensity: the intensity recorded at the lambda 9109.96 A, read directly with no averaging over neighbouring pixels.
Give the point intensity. 6.78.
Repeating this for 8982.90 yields 7.69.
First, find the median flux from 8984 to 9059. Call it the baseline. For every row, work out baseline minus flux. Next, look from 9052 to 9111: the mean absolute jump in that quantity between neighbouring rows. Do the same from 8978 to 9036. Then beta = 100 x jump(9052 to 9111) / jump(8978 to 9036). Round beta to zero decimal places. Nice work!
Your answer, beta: 119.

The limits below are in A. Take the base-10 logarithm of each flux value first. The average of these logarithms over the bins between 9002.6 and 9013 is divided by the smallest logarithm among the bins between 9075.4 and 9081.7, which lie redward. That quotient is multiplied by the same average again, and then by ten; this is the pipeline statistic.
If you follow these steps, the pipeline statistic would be 8.75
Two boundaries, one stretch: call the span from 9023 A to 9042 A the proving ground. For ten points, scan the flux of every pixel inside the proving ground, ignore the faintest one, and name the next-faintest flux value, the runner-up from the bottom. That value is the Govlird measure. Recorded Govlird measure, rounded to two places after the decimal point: 7.32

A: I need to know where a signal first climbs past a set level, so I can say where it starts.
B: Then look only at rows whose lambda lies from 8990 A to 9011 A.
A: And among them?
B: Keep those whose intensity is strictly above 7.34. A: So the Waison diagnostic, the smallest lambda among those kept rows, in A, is 8991.18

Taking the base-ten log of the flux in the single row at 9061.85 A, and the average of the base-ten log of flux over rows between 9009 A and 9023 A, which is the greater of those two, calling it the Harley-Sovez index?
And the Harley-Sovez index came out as 0.877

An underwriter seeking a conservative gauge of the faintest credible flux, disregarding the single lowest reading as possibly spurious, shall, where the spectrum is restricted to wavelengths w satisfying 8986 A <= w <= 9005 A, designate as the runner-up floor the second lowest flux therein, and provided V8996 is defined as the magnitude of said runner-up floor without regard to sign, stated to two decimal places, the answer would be 7.26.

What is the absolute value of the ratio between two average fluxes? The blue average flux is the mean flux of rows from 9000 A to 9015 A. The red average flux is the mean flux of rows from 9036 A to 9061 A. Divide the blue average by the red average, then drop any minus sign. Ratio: 0.99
